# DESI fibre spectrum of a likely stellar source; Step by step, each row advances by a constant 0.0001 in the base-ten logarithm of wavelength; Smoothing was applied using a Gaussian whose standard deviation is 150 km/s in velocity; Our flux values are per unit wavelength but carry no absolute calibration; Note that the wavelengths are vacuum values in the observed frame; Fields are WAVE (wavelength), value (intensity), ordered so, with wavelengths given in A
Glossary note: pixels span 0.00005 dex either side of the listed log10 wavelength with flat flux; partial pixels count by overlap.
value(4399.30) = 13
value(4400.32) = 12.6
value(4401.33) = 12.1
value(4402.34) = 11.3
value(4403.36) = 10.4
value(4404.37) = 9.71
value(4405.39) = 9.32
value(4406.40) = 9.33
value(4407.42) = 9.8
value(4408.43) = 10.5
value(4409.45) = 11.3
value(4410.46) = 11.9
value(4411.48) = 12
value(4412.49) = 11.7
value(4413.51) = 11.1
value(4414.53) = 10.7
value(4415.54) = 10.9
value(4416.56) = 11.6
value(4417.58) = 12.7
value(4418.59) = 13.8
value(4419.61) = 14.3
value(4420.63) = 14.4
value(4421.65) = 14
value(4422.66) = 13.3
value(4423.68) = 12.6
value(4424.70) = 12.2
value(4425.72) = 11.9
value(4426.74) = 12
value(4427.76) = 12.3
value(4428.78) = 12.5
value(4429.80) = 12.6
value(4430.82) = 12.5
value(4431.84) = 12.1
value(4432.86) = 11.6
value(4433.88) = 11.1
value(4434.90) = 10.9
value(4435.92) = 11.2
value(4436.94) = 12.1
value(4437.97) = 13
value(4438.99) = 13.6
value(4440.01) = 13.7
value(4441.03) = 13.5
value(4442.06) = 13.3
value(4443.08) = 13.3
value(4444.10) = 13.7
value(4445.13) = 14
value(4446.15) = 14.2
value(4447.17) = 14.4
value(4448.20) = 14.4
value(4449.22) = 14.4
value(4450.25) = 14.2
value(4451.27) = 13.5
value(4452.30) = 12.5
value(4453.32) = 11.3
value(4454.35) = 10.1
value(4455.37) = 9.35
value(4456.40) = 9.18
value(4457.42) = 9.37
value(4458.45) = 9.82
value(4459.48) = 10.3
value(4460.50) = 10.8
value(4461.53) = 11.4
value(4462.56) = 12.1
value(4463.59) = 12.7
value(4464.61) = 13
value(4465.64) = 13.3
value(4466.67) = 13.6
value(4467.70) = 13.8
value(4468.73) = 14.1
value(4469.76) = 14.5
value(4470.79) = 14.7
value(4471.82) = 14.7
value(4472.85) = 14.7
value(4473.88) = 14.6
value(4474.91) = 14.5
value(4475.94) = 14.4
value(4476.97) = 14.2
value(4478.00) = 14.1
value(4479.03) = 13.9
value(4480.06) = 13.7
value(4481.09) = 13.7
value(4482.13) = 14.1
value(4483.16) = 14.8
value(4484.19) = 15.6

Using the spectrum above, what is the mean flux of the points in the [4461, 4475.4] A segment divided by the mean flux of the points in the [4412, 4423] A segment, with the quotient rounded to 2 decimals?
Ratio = 1.09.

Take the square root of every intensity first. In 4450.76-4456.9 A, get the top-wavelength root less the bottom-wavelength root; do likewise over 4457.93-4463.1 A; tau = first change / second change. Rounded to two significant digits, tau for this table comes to -1.9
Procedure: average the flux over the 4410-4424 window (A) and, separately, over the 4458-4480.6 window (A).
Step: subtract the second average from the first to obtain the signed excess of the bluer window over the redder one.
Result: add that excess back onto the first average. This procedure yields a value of 12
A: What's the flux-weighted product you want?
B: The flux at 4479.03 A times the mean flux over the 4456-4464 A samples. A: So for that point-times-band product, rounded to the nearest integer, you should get 149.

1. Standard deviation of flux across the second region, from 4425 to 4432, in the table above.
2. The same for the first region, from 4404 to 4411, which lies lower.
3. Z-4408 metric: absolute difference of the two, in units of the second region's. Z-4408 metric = 2.66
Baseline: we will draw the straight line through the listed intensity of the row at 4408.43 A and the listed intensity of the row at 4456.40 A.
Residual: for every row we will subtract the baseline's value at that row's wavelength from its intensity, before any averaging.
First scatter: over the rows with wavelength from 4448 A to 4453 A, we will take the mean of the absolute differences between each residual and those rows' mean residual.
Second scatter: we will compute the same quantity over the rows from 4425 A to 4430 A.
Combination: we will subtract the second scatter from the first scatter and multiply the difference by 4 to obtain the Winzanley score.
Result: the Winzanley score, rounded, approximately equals 1.3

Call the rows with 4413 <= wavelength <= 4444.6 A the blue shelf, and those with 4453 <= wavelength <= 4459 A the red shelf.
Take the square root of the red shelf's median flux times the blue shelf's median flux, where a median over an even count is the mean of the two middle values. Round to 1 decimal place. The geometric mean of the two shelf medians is 11.0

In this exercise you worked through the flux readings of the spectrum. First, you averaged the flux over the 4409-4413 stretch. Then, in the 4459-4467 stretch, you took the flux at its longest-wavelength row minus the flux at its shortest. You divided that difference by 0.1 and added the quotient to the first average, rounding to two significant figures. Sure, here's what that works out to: 45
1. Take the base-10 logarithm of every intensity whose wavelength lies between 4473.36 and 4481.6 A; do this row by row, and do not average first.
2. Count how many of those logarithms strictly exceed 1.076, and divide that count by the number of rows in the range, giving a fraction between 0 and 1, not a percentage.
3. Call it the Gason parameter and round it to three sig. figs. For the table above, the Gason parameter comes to 1.00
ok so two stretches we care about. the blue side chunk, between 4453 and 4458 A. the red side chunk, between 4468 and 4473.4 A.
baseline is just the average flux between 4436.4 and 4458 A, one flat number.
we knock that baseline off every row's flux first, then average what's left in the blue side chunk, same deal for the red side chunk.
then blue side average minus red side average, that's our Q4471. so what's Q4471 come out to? -4.7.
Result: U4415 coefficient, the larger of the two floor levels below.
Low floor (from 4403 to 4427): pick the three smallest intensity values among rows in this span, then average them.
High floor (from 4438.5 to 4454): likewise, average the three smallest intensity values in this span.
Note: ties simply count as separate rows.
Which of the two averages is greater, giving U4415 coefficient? 12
